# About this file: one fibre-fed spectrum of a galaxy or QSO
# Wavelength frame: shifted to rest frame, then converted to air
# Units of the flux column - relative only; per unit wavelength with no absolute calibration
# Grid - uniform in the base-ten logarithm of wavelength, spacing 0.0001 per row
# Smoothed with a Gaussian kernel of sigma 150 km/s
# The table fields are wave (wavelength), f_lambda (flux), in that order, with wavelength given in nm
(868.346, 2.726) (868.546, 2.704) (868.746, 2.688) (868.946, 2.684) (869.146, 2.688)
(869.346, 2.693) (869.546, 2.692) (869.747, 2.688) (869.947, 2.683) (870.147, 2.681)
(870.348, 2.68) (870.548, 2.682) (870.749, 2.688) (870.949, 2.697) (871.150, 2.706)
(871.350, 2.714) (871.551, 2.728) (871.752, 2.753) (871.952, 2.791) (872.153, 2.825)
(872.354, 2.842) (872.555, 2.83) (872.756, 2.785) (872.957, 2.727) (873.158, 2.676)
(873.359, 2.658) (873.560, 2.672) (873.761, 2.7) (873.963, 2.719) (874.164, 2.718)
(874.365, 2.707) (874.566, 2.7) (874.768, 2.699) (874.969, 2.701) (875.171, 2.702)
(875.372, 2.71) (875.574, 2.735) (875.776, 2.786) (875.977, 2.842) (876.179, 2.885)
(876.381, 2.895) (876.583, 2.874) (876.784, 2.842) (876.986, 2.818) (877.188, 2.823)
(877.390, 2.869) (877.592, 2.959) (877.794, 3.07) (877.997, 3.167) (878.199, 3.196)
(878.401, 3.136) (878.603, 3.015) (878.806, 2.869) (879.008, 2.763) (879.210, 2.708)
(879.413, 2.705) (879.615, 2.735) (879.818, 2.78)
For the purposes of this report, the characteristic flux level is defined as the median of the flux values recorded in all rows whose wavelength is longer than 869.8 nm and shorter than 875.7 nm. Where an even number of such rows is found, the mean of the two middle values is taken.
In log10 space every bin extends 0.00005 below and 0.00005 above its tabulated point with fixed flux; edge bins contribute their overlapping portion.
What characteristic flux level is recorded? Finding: 2.71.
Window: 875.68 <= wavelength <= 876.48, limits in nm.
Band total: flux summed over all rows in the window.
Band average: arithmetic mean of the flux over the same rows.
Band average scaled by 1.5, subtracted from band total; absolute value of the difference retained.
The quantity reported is 7.13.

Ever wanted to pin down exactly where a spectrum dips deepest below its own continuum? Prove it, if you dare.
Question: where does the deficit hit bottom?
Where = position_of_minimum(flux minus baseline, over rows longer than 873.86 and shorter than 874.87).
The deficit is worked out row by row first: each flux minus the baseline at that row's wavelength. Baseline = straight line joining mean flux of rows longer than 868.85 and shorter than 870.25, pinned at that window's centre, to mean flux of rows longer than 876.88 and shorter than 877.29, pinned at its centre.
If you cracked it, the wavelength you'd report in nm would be 874.768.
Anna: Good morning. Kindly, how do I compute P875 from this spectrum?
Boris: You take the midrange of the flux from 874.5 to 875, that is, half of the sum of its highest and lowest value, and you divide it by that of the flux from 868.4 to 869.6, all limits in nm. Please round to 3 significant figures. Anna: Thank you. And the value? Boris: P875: 1.00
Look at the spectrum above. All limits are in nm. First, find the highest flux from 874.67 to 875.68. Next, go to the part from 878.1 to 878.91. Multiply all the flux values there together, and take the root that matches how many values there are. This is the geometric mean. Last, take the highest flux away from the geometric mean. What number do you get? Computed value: 0.32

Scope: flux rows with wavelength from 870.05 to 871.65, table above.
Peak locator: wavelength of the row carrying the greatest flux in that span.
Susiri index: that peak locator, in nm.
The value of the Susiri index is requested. 871.551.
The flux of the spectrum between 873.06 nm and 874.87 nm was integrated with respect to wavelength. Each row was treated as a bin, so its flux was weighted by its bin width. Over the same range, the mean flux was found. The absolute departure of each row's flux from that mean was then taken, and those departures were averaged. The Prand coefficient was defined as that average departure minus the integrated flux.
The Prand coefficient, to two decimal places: -4.86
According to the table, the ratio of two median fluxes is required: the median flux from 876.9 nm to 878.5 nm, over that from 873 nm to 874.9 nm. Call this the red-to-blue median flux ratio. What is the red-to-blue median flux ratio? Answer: 1.12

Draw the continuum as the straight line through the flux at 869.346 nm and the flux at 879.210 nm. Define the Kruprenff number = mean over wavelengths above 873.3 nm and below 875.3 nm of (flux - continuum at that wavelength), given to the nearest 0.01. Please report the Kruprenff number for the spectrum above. 0.00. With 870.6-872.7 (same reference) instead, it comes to 0.06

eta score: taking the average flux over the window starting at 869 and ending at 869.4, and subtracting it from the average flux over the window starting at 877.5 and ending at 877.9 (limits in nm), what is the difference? 0.32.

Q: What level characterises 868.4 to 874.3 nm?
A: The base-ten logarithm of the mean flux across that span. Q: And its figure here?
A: 0.434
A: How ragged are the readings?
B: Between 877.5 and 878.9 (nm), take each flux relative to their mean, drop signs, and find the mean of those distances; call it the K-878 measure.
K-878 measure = 0.095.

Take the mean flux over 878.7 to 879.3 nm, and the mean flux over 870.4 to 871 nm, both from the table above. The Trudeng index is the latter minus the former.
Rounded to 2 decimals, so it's -0.09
